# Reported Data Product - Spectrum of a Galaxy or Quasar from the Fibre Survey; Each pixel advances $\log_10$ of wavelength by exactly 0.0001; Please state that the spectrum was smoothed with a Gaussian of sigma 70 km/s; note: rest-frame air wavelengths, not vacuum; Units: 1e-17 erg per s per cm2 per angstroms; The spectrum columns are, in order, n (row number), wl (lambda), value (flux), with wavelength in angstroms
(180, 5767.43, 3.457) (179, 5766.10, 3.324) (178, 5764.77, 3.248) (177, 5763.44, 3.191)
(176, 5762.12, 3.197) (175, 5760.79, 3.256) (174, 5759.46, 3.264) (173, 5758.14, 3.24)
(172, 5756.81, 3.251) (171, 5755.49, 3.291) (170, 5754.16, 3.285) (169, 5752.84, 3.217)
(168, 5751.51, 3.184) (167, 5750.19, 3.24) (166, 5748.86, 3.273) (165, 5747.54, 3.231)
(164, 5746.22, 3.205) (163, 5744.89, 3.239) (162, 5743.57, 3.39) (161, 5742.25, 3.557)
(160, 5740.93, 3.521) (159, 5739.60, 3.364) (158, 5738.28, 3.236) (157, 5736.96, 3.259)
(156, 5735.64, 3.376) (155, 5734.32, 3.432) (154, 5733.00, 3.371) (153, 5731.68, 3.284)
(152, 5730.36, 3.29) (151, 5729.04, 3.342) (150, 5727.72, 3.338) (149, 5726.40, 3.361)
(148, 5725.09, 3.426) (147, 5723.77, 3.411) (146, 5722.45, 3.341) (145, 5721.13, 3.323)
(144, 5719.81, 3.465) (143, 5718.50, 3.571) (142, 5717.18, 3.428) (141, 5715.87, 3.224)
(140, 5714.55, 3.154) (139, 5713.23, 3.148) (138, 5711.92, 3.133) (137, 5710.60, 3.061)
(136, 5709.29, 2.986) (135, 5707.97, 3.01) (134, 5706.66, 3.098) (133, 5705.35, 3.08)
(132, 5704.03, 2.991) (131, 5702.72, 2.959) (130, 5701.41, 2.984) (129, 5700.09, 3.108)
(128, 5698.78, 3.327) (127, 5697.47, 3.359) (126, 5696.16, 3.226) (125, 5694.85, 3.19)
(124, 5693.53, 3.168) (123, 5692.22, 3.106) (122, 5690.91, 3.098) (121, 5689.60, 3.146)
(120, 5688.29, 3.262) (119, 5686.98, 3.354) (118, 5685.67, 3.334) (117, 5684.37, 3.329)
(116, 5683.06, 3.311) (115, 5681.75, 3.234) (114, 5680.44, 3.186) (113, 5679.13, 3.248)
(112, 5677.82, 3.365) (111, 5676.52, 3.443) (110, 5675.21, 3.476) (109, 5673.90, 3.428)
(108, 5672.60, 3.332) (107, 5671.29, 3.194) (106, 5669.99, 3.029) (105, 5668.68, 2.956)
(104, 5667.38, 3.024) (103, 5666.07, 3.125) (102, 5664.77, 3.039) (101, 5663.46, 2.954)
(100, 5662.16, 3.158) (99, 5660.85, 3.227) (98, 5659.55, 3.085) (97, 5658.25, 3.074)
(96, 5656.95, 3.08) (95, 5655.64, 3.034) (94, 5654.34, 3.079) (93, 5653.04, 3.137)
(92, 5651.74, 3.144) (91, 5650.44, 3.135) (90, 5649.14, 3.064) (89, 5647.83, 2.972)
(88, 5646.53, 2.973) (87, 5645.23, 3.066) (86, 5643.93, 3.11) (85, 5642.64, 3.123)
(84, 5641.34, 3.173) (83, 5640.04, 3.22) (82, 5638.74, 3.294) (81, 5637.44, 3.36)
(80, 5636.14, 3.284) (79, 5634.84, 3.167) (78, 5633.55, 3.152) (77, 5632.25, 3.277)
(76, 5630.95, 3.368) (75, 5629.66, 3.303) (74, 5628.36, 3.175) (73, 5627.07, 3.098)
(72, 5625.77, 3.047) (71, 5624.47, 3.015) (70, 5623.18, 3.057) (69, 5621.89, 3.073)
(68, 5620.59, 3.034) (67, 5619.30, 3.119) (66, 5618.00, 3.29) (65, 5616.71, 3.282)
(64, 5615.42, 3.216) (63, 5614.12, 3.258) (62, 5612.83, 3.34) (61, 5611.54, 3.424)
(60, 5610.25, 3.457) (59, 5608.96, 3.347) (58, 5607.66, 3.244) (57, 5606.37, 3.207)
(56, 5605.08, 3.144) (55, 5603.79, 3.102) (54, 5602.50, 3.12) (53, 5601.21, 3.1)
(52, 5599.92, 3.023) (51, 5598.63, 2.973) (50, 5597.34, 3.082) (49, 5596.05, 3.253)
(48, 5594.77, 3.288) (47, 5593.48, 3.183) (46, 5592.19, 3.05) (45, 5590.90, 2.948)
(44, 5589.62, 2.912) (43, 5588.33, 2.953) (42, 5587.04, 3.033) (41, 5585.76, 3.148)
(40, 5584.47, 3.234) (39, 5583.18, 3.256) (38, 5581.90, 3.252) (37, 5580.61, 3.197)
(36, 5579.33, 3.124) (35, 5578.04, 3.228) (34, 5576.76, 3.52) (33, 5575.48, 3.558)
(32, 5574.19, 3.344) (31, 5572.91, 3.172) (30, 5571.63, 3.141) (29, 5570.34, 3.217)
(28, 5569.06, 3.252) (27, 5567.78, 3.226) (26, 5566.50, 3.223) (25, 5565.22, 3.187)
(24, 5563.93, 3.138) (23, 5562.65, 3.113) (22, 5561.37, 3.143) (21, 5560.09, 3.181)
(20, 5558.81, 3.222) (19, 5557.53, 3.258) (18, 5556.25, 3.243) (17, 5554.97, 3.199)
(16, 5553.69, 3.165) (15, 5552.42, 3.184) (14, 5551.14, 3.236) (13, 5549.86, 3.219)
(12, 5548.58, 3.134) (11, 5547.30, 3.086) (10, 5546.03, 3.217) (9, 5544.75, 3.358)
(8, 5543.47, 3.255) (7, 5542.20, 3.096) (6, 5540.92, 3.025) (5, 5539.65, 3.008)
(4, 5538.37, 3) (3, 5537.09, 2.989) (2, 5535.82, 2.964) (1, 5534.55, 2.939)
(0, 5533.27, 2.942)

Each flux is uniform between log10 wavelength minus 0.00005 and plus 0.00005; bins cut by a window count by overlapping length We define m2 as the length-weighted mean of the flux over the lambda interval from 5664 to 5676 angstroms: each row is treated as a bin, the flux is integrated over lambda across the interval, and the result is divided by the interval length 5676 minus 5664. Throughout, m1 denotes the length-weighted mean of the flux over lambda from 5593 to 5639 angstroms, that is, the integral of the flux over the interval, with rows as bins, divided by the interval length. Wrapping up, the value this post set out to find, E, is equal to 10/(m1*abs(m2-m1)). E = 155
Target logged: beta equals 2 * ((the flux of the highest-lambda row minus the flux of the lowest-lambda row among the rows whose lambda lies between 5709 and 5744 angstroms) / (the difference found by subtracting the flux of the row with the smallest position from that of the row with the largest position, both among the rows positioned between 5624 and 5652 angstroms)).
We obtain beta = 6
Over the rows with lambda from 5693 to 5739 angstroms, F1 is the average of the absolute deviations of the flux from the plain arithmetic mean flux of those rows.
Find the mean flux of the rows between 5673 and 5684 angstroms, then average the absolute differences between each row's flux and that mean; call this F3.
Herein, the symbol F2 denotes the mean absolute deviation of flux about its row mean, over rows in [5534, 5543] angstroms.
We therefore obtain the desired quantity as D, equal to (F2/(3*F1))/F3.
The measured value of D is 1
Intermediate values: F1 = 0.13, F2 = 0.034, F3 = 0.092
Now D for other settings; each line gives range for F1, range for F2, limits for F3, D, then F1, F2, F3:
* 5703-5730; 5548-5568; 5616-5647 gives 1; 0.16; 0.036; 0.097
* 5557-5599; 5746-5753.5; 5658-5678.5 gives 1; 0.10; 0.023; 0.149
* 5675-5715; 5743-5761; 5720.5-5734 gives 3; 0.12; 0.033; 0.035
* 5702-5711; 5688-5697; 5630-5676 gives 3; 0.05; 0.047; 0.105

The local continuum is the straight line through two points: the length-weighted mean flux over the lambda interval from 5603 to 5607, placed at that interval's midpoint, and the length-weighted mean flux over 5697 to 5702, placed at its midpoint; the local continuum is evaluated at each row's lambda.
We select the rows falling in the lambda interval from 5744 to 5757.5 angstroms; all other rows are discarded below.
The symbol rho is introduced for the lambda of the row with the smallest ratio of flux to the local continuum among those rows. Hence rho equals 5751.51 angstroms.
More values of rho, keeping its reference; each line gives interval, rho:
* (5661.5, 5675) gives 5663.46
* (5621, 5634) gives 5624.47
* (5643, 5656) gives 5647.83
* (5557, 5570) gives 5562.65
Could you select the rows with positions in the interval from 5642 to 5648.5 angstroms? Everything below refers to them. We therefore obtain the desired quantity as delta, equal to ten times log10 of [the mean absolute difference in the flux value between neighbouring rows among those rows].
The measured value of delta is -14.2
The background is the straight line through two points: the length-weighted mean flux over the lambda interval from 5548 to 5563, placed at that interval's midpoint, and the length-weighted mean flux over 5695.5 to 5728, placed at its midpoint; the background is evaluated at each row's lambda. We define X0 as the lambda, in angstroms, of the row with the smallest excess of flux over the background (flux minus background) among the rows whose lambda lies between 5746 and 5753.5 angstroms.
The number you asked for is 5751.51 angstroms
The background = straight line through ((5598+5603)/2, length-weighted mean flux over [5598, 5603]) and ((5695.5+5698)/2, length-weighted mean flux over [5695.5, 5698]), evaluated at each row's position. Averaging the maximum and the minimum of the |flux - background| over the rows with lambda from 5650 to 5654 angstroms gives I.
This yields 0.04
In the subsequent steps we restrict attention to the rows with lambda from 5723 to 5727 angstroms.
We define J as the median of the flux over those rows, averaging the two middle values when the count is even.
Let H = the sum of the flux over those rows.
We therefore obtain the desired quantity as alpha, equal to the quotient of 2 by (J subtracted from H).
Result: 0.295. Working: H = 10.2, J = 3.41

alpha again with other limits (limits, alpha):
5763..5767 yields 0.307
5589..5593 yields 0.335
